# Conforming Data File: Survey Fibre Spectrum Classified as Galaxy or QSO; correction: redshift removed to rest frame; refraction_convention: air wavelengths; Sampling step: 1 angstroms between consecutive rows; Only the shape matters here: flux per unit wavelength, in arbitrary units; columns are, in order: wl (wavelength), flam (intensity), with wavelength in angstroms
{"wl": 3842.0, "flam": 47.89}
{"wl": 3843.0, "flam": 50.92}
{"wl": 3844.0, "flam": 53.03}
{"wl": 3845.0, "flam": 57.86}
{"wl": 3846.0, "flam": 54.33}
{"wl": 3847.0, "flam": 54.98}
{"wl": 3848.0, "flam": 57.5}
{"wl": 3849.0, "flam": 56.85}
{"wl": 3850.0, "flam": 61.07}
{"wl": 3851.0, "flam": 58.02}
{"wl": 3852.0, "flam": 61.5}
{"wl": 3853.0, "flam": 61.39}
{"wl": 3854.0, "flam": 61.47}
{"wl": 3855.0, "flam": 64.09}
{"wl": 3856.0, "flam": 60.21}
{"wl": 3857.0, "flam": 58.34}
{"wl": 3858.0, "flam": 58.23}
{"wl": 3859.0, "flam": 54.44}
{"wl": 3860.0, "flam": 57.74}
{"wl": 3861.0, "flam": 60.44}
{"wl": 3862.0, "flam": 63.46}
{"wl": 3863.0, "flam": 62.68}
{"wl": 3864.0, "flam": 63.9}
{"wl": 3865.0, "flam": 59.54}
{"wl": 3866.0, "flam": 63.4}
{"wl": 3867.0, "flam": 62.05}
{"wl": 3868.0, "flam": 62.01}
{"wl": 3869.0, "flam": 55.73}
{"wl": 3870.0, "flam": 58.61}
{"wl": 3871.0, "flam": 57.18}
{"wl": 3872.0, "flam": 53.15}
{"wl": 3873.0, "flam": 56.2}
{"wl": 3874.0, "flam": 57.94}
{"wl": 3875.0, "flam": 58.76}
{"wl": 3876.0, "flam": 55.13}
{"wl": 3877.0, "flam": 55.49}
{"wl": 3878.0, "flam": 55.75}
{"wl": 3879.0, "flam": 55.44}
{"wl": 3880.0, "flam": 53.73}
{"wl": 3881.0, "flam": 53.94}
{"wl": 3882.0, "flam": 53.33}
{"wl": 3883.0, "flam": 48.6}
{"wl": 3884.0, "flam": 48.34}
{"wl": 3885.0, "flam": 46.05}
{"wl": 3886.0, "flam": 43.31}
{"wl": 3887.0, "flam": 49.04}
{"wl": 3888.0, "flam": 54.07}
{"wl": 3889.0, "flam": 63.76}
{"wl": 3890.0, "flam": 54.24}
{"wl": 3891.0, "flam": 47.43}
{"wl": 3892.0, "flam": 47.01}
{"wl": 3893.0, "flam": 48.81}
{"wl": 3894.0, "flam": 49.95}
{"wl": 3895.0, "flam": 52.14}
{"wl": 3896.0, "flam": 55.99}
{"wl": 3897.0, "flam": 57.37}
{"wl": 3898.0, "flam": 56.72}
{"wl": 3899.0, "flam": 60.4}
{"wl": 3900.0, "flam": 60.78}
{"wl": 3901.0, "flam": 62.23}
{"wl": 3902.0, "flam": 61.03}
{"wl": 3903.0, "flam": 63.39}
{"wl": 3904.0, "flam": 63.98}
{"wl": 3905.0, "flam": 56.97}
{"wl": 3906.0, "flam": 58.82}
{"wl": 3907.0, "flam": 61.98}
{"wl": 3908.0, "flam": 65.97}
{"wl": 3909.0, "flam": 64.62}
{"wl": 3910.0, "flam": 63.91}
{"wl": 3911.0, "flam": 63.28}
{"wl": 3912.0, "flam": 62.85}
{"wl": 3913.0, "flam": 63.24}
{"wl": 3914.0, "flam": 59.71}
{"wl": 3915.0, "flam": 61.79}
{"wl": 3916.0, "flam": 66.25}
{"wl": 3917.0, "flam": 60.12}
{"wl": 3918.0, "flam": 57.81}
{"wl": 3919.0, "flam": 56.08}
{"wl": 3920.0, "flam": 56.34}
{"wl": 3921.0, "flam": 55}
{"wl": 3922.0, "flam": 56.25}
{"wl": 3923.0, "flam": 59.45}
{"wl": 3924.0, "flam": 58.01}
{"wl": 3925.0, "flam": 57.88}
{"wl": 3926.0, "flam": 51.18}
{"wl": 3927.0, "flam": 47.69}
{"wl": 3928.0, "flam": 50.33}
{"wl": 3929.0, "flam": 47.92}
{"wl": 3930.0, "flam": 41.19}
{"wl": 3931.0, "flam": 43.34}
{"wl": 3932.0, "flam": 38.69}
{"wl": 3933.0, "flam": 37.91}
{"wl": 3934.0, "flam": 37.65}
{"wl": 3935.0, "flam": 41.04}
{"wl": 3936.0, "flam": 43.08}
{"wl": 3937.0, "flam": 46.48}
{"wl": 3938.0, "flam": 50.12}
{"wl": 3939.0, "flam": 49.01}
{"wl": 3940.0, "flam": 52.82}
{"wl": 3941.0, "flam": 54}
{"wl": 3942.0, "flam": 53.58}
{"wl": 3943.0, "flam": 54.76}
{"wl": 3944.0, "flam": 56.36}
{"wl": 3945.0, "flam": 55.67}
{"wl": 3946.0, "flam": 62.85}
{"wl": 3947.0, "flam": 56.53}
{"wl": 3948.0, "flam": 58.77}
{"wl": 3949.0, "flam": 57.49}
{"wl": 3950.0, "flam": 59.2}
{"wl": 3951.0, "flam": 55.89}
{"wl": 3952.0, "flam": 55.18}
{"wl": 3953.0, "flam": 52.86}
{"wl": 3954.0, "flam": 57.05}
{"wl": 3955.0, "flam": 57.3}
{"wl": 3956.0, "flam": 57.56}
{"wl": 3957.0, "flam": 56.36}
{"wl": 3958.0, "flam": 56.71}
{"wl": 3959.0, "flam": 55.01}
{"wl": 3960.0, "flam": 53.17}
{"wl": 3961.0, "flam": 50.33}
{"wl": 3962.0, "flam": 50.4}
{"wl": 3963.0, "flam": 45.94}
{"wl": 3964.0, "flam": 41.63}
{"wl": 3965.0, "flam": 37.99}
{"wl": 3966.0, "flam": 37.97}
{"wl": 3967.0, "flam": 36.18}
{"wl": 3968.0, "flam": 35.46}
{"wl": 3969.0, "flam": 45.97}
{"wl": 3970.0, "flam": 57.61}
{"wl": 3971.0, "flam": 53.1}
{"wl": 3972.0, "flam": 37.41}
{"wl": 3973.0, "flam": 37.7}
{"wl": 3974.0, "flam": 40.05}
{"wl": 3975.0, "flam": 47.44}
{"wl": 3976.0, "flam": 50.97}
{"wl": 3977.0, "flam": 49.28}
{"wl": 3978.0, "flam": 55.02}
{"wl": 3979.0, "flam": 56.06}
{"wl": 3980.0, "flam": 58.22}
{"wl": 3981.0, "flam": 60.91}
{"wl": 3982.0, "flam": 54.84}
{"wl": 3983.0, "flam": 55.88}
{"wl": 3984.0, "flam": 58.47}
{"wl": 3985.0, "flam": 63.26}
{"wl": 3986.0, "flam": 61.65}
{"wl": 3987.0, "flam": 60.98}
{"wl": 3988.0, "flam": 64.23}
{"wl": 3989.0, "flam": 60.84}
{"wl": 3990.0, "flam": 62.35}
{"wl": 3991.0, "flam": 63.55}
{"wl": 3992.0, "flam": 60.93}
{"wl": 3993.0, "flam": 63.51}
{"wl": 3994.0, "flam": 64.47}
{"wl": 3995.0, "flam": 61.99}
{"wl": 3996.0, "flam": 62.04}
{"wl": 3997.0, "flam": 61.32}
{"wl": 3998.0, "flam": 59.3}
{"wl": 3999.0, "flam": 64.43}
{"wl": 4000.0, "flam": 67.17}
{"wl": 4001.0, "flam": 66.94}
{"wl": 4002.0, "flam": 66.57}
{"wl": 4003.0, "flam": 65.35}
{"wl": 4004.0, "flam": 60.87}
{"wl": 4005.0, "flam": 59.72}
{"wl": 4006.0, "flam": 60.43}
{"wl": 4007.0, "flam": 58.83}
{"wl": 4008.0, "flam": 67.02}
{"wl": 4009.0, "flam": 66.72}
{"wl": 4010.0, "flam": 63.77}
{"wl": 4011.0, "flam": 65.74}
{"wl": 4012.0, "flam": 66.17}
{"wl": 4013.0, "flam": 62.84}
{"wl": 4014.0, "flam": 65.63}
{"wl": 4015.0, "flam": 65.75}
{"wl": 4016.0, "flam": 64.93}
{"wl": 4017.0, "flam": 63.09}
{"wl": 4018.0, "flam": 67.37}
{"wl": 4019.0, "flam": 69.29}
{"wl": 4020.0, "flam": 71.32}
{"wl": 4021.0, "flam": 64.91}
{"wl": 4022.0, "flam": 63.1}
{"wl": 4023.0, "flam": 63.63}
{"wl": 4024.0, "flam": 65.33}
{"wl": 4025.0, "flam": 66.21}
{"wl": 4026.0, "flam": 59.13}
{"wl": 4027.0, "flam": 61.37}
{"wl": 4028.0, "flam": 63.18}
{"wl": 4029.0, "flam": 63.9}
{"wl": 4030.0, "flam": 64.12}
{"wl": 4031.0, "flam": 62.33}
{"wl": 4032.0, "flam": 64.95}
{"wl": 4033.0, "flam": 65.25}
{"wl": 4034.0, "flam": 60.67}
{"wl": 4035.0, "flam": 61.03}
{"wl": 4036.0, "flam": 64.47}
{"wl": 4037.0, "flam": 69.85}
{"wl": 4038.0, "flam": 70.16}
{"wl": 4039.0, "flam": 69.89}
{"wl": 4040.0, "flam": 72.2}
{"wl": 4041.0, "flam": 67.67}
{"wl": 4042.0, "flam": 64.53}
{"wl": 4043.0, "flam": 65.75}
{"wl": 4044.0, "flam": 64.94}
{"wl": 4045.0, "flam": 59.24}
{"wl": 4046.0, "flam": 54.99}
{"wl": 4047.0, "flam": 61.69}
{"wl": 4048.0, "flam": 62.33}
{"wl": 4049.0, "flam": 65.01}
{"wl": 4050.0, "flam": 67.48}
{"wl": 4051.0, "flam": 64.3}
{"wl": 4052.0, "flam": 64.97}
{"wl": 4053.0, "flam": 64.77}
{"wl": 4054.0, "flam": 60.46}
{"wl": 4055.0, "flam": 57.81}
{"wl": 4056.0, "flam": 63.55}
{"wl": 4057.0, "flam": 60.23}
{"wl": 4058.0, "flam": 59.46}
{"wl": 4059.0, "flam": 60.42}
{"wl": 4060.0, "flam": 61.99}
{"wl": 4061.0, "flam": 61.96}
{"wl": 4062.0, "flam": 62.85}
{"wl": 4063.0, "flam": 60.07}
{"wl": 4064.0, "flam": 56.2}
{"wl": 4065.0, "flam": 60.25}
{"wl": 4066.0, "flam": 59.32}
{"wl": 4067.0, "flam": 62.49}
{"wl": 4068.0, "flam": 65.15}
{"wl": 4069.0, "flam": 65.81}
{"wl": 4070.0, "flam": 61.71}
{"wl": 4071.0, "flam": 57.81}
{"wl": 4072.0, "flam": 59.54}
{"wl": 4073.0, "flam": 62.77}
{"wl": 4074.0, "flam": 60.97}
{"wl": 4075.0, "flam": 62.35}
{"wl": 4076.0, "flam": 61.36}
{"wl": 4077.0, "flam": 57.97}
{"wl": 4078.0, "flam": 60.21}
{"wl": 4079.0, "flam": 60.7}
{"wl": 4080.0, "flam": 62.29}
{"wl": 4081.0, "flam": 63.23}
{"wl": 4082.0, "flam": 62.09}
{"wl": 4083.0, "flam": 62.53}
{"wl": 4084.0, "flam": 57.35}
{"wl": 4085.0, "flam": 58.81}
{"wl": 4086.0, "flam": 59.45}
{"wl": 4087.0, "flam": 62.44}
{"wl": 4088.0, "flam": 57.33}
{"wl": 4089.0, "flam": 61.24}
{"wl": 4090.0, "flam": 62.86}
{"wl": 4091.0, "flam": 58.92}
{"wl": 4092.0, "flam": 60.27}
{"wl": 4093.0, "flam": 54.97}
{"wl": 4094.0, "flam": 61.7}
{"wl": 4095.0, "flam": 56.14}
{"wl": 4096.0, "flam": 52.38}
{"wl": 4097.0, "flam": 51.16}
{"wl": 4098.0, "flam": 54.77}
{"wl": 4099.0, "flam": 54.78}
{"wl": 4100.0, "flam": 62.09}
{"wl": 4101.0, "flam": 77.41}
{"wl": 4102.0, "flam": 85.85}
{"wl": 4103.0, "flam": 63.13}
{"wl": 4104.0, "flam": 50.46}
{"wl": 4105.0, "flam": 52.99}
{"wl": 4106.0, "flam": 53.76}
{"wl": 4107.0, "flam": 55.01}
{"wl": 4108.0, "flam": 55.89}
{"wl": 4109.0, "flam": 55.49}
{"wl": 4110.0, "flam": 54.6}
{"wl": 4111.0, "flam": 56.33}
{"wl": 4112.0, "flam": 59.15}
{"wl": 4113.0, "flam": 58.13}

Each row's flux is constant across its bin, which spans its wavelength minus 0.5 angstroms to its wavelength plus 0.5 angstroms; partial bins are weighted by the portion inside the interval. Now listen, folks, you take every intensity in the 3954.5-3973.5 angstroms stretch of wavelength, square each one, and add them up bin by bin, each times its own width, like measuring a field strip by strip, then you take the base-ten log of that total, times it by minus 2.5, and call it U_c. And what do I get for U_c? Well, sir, -11.6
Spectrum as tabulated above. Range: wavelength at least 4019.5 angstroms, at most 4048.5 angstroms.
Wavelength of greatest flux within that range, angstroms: 4040.0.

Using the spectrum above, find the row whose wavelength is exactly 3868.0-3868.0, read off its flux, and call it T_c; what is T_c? 62.01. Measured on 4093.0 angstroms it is 54.97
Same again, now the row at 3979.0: 56.06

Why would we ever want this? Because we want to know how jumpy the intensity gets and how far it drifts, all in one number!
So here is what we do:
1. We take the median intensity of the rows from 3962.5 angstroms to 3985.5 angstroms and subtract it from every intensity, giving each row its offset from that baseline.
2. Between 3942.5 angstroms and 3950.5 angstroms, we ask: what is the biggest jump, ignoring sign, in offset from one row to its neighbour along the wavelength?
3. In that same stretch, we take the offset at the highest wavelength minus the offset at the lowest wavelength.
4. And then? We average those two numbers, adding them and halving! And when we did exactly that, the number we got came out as 5.8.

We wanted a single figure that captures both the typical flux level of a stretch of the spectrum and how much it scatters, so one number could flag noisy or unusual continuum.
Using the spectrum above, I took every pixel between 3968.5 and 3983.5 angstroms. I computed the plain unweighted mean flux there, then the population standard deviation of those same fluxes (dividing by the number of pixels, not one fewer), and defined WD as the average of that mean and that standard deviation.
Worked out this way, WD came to 29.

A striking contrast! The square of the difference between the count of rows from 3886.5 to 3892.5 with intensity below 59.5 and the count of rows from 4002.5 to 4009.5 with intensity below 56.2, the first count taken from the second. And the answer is 25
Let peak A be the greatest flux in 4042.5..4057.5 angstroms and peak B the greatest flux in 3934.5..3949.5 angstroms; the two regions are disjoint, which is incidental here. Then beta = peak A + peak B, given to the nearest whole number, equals 130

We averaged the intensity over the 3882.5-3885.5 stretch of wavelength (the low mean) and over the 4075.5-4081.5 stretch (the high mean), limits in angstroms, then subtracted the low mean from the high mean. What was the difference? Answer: 13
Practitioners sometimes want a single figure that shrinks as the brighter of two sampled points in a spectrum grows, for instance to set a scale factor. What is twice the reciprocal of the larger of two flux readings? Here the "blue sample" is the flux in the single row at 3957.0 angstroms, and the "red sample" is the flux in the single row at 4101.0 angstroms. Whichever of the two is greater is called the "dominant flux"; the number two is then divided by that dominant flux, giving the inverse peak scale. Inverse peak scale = 0.0258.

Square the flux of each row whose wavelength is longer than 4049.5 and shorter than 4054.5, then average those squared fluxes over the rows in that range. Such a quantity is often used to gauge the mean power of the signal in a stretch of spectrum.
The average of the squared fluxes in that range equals 4152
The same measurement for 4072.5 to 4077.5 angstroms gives 3734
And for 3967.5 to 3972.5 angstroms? 2182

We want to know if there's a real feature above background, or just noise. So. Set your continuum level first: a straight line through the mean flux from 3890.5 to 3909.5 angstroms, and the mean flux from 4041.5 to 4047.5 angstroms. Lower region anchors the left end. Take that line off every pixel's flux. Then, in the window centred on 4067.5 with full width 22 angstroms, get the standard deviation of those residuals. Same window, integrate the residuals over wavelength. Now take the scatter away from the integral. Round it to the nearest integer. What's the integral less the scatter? -37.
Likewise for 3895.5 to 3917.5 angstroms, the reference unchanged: 76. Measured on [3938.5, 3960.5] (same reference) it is -75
